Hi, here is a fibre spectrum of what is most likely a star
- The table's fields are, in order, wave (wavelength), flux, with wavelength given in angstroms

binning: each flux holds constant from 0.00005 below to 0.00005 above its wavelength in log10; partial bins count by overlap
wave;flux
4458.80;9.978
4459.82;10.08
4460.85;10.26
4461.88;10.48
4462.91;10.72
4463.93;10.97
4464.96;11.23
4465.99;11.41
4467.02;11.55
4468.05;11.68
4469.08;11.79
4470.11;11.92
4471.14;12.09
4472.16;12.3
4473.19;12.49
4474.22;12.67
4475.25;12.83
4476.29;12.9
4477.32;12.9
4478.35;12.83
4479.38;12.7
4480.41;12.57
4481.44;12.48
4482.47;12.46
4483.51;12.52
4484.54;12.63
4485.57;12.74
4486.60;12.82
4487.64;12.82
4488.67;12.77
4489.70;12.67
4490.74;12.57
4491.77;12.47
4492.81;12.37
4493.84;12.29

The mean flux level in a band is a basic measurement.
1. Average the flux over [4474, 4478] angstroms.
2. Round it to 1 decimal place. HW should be 12.8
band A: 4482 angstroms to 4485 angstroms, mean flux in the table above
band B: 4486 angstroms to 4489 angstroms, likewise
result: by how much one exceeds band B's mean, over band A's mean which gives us -0.94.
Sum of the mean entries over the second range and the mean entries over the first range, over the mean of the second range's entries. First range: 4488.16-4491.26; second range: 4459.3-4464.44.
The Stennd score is 2.21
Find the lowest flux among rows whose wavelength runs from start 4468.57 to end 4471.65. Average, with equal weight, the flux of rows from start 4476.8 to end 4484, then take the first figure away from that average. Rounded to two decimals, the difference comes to 0.85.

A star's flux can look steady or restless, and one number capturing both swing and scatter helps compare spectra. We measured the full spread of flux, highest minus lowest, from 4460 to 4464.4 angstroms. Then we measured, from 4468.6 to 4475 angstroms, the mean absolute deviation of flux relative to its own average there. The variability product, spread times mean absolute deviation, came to 0.20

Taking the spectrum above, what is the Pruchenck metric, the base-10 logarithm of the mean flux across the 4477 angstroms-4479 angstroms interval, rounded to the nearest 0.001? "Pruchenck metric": 1.109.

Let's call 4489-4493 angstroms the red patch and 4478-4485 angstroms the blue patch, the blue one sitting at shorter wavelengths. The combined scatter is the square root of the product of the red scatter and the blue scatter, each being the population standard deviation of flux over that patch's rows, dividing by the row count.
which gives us 0.12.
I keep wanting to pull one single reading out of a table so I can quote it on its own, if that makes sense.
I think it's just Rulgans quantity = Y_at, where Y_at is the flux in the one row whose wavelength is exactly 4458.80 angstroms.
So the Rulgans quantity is 9.978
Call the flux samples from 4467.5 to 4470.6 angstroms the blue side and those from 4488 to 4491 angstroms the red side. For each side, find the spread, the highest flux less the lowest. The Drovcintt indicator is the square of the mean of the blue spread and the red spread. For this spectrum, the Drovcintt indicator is 0.05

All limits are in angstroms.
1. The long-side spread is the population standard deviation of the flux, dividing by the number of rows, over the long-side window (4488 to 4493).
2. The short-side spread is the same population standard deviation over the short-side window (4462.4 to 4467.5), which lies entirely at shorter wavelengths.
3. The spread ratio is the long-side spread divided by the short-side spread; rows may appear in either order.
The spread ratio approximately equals 0.47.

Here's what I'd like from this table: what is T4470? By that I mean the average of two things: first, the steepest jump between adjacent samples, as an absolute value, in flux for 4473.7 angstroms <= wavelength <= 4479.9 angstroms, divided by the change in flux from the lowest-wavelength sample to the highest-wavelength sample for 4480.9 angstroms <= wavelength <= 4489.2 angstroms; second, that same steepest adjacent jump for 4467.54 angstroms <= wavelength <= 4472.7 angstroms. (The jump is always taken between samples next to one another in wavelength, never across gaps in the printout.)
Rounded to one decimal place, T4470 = 0.4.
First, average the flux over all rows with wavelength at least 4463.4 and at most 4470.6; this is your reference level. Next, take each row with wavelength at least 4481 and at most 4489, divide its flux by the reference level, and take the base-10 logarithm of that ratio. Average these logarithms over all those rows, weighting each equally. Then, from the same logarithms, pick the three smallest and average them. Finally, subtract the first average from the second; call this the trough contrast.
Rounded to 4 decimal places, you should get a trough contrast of -0.0058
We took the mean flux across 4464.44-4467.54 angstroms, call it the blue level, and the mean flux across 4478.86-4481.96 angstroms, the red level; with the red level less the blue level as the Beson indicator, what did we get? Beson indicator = 1.2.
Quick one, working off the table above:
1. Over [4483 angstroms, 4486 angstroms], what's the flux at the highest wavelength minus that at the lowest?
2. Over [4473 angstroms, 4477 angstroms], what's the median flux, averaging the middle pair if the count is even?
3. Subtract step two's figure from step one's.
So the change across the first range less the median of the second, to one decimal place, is -12.5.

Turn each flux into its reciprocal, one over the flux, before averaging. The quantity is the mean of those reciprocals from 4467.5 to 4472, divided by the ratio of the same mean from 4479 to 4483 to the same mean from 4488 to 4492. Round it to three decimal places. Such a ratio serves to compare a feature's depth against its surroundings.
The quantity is 0.084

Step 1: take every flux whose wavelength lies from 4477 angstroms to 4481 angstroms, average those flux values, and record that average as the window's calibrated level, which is 12.8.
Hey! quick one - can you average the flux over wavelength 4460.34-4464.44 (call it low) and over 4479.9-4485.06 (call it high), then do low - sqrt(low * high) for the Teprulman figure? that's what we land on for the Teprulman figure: -0.92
